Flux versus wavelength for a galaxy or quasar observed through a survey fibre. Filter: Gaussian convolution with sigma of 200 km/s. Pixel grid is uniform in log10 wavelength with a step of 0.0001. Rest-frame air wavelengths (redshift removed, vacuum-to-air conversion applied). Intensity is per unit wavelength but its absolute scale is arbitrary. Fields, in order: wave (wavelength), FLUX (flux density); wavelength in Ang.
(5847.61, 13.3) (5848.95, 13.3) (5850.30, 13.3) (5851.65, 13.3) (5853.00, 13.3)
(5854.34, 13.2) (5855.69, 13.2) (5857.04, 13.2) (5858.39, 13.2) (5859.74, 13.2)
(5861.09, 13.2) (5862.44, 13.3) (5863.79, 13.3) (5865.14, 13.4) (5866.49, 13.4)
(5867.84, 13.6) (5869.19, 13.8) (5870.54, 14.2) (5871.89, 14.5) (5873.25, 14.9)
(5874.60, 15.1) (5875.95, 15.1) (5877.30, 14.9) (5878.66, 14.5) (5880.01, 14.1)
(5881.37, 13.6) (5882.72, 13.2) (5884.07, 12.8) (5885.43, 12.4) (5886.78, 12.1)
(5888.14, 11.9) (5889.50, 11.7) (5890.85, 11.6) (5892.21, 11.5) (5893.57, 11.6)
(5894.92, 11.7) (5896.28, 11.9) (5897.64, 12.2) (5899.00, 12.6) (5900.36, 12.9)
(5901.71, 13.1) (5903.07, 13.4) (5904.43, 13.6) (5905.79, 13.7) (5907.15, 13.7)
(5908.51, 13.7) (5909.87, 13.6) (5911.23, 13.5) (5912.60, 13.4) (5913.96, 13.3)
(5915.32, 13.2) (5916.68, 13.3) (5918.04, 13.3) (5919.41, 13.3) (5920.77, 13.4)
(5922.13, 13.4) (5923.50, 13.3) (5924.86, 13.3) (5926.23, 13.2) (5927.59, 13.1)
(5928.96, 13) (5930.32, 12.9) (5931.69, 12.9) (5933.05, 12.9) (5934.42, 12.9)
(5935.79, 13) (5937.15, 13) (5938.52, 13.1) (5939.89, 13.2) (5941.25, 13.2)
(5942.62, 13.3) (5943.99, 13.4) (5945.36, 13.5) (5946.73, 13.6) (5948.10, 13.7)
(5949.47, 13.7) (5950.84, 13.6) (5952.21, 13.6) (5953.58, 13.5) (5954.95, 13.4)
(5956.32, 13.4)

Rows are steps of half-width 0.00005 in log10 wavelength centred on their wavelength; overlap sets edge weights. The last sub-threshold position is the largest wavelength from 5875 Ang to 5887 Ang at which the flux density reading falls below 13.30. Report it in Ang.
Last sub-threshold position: 5886.78 Ang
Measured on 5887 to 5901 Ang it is 5900.36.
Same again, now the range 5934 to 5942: 5941.25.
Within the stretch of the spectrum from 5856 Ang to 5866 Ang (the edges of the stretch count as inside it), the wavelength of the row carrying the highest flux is 5865.14 Ang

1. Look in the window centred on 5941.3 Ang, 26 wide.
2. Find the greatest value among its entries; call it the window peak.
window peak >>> 13.7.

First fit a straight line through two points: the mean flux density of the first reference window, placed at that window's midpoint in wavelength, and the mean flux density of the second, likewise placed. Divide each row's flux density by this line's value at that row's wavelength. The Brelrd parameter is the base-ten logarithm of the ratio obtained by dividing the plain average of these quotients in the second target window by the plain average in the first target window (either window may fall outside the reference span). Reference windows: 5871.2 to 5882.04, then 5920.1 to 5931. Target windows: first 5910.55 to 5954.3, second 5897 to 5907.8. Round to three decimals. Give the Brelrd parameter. -0.032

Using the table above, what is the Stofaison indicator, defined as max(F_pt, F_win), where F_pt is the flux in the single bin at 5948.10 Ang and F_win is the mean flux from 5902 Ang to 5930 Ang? 13.7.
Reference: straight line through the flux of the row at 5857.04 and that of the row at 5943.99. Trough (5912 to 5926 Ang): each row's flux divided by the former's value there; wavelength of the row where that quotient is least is 5915.32 Ang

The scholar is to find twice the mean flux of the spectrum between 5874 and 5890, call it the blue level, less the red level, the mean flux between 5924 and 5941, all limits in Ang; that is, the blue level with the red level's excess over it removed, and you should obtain 13.9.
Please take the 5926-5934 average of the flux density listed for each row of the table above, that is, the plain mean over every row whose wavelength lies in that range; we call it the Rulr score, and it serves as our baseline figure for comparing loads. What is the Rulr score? 13.0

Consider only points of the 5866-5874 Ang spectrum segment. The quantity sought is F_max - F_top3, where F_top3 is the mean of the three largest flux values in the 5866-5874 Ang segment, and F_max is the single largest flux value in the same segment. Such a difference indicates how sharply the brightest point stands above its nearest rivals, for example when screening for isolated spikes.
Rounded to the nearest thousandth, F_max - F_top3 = 0.367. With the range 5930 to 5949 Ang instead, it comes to 0.100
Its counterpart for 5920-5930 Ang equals 0.033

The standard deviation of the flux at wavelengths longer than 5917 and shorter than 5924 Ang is 0.05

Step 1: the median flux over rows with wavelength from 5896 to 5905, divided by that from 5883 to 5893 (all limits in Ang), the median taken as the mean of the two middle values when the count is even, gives 1.08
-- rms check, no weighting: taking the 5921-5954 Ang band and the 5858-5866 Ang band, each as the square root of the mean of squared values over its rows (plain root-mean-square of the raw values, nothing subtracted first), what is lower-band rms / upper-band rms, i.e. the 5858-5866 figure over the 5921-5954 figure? 1.00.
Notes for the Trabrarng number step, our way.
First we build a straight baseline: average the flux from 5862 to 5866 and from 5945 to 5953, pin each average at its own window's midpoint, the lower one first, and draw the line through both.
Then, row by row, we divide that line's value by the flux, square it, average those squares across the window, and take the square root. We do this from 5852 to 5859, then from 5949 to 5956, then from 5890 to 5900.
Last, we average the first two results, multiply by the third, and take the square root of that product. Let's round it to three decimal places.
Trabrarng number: 1.068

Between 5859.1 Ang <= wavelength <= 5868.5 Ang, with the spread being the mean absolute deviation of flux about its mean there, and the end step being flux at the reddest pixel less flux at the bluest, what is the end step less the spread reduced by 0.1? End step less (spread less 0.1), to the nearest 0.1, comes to 0.4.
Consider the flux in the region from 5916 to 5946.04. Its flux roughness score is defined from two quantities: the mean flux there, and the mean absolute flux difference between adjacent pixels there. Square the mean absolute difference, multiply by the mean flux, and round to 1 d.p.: 0.0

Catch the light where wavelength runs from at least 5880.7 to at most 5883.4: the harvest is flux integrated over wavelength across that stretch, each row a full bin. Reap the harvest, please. 36.3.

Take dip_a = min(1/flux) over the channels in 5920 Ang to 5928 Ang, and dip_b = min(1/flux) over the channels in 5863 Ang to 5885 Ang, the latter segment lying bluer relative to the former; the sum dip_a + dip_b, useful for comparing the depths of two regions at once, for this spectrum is 0.141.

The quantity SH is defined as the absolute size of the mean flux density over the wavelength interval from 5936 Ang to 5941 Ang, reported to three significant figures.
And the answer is 13.1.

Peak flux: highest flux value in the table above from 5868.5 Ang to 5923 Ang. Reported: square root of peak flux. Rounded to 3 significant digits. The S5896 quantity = 3.89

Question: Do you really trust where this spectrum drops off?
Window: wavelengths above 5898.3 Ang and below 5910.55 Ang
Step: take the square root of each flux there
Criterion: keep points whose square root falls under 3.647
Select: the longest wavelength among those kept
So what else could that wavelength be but 5901.71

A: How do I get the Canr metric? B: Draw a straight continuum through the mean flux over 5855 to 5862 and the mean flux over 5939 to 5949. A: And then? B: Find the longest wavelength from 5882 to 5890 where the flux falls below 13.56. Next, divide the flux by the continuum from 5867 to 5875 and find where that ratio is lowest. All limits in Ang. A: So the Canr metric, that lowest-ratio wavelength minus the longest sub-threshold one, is -21.7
